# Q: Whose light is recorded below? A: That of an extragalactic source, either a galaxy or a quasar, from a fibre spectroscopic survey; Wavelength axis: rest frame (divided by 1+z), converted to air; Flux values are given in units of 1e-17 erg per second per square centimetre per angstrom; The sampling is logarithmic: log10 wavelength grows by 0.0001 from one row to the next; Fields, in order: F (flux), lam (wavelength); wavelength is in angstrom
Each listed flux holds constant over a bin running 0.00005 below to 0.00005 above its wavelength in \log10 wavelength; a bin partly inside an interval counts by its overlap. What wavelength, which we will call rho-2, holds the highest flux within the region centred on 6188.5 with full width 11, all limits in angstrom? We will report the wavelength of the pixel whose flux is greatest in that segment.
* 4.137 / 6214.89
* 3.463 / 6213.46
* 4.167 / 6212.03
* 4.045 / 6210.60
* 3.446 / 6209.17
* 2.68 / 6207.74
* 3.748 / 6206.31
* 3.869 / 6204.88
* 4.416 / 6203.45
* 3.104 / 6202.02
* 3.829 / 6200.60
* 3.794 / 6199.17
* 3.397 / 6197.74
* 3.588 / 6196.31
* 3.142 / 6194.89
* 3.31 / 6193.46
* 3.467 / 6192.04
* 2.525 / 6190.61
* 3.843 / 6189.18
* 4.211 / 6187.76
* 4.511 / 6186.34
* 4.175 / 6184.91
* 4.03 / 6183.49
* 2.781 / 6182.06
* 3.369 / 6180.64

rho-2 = 6186.34 angstrom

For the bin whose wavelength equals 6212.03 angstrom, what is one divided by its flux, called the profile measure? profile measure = 0.24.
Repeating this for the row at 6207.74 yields 0.37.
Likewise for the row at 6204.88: 0.26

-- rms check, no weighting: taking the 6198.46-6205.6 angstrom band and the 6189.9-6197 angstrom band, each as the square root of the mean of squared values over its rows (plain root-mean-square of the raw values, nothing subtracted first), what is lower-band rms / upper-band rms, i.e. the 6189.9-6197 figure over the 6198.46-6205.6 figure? 0.84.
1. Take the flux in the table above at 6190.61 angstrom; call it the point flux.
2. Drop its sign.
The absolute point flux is 2.5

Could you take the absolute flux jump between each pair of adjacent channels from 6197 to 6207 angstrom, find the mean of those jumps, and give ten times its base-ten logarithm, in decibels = -2.8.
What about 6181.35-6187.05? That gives -2.4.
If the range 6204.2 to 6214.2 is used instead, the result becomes -2.5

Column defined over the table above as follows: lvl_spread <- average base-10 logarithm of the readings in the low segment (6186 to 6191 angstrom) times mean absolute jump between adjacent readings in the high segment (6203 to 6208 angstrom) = 0.33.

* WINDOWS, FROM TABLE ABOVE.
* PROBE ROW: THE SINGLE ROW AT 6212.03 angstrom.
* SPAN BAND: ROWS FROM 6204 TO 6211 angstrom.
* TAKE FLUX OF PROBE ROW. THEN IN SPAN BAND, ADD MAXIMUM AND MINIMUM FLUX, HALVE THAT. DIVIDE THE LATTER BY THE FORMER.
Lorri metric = 0.81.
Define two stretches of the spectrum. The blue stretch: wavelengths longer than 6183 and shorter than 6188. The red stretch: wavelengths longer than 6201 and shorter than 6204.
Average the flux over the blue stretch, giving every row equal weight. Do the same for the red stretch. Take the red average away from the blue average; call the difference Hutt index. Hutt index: 0.5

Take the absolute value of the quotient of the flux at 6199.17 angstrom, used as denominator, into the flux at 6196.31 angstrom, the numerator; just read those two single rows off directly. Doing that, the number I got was 0.95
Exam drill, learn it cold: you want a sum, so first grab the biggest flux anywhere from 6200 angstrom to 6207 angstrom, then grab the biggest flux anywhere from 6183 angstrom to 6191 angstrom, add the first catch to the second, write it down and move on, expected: 8.93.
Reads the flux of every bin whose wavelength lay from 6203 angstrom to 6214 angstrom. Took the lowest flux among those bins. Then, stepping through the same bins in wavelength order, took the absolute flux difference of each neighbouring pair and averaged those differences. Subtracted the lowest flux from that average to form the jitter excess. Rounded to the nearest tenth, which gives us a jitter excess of -2.1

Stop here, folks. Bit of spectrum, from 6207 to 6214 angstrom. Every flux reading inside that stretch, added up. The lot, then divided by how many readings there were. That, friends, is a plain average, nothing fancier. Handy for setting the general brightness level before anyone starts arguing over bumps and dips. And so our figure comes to 3.56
